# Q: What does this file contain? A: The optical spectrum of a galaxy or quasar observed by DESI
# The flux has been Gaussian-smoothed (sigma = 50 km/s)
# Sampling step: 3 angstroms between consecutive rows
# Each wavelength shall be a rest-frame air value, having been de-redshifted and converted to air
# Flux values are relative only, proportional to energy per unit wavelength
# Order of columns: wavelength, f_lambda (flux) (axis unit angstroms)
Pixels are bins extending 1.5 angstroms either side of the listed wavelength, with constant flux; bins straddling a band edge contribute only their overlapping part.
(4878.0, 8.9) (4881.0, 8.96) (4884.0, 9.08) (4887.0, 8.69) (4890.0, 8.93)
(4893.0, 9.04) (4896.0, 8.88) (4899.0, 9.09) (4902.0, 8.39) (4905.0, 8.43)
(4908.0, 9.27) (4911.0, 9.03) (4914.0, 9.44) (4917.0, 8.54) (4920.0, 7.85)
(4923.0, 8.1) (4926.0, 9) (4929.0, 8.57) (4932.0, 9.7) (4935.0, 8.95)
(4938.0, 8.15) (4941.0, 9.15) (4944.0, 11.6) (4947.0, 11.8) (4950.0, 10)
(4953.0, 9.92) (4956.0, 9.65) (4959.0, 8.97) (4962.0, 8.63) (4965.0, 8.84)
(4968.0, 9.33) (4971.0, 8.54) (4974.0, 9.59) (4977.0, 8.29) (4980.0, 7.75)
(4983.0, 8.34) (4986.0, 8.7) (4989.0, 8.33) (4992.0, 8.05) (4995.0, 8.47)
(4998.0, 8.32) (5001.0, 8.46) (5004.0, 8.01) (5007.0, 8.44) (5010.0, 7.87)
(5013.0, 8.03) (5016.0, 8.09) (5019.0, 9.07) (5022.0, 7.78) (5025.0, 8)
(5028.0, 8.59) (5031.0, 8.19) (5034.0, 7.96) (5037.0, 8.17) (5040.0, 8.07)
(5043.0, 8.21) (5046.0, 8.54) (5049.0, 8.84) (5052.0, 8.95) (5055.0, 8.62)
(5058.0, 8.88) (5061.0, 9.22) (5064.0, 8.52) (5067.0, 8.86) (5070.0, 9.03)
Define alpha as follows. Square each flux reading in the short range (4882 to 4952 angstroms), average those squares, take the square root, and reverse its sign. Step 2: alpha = -9.16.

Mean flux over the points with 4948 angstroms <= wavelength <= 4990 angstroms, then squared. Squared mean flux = 80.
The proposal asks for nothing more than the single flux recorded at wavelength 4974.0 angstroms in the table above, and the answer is 9.59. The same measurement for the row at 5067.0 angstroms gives 8.86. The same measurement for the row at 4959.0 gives 8.97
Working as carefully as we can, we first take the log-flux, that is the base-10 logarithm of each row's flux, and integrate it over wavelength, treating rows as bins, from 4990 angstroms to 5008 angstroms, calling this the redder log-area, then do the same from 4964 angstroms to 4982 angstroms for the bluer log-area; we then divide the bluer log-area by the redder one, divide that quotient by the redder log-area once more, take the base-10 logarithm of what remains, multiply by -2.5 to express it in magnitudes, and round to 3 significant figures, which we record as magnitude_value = 3.02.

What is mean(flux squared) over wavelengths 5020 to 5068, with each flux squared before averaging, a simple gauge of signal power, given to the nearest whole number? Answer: 72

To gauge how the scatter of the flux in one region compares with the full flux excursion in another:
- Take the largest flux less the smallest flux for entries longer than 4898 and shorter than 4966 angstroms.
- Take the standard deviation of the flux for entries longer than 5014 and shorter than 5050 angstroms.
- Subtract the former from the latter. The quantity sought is -3.6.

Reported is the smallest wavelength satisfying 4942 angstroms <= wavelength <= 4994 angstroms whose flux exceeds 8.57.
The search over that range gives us 4944.0 angstroms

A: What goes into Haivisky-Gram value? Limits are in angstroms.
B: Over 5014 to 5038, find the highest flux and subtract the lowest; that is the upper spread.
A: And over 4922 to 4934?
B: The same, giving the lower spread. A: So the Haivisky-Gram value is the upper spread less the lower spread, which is -0.3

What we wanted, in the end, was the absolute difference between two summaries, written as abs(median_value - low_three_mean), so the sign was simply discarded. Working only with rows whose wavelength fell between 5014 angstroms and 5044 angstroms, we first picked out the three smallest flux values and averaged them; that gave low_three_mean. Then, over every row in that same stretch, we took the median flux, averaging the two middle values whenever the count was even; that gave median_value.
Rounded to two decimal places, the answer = 0.22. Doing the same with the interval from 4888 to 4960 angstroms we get 0.98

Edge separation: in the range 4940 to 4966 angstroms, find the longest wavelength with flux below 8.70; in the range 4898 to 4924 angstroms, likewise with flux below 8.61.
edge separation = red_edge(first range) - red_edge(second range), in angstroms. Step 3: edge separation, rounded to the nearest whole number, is 39 angstroms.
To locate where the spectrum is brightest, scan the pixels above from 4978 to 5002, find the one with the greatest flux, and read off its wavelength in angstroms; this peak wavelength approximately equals 4986.0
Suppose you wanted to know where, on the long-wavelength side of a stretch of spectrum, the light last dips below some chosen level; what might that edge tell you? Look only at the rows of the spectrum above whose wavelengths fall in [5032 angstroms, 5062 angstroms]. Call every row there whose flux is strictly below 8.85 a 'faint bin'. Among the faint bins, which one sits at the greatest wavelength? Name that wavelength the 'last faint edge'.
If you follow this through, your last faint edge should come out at 5055.0 angstroms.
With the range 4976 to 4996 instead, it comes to 4995.0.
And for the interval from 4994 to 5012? 5010.0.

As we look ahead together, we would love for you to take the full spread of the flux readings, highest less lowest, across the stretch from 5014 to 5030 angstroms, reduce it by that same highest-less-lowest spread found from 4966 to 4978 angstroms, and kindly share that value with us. -0.01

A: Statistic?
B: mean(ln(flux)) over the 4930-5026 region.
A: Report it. 2.17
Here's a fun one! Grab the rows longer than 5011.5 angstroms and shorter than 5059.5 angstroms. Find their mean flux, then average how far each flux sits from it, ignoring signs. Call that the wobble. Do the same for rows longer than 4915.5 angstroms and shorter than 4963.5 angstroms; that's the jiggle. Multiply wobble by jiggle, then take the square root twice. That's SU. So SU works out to 0.75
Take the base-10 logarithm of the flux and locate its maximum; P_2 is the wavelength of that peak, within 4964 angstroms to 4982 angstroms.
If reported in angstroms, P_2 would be 4974.0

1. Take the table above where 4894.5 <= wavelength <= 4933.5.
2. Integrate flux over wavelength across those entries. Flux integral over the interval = 343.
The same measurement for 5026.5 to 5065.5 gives 332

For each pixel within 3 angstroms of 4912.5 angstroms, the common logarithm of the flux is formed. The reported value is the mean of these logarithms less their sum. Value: -1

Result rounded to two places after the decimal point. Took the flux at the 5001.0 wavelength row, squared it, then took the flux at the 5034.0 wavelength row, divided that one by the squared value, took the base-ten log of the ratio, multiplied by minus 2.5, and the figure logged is 2.38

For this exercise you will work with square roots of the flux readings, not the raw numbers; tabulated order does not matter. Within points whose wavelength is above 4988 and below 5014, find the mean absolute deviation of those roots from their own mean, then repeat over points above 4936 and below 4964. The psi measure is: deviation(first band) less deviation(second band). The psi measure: -0.11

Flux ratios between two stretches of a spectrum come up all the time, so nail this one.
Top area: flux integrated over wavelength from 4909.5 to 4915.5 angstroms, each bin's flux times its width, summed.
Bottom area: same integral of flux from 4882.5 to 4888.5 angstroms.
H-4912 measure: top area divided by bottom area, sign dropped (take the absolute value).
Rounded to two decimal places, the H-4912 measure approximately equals 1.04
